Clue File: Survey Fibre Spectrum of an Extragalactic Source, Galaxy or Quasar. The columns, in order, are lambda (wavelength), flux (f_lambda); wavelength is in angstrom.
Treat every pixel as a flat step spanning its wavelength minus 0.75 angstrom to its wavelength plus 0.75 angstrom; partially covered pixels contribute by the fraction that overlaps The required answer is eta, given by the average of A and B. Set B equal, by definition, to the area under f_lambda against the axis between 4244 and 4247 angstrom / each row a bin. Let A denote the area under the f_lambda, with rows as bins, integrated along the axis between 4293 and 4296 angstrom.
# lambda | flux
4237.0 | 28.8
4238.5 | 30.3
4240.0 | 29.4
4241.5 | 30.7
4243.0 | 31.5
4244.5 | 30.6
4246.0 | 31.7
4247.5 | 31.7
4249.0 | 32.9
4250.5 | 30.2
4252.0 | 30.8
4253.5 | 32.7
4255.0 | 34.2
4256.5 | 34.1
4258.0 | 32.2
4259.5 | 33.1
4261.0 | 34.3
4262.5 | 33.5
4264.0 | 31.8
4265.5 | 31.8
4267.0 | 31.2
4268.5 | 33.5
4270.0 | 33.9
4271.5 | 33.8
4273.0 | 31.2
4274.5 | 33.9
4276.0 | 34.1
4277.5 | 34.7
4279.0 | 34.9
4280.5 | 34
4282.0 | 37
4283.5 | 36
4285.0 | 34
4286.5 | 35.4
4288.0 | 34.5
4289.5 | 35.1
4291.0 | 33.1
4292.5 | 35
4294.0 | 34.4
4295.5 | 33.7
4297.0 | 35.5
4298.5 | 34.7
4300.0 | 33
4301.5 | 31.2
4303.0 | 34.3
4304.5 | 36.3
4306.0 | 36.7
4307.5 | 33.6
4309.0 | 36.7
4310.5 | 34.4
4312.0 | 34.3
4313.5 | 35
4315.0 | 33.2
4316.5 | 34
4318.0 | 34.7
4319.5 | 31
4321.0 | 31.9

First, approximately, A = 102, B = 94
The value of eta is 98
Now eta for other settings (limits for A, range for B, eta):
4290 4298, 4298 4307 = 292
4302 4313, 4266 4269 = 241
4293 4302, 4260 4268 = 283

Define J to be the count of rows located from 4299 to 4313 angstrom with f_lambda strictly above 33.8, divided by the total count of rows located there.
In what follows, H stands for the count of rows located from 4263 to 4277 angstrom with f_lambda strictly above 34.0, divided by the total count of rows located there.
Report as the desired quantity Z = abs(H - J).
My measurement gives 0.56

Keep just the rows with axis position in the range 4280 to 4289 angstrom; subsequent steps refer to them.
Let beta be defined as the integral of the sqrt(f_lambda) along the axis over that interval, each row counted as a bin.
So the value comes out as 53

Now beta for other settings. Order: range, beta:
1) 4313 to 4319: 35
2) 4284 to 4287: 18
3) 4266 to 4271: 29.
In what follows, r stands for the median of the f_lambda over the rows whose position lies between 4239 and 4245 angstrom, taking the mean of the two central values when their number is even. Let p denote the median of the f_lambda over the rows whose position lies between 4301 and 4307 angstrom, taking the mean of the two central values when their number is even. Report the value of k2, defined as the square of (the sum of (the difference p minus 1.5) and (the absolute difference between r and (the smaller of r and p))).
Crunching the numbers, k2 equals 1142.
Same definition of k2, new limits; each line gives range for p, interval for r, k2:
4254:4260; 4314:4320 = 1030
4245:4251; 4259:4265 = 1011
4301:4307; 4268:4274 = 1142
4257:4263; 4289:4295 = 1102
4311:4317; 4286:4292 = 1109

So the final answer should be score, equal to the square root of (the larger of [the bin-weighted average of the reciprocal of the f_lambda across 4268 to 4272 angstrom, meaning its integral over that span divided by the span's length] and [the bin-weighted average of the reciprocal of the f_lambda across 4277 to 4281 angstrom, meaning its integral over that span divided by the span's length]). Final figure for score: 0.172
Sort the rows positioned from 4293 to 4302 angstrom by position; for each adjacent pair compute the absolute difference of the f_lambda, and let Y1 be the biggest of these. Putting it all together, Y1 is 1.8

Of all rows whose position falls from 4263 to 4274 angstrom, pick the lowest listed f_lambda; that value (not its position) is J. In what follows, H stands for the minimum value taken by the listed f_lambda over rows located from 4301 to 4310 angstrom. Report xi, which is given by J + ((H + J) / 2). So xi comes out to 62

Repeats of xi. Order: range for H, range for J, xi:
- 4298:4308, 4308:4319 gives 65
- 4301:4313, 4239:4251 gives 60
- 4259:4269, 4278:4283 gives 67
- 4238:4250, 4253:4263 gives 63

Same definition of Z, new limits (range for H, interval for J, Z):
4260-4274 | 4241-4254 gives 0.11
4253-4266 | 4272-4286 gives 0.56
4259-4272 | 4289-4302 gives 0.44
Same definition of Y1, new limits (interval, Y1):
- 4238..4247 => 1.3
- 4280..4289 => 3.0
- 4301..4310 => 3.1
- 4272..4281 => 2.7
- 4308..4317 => 2.3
